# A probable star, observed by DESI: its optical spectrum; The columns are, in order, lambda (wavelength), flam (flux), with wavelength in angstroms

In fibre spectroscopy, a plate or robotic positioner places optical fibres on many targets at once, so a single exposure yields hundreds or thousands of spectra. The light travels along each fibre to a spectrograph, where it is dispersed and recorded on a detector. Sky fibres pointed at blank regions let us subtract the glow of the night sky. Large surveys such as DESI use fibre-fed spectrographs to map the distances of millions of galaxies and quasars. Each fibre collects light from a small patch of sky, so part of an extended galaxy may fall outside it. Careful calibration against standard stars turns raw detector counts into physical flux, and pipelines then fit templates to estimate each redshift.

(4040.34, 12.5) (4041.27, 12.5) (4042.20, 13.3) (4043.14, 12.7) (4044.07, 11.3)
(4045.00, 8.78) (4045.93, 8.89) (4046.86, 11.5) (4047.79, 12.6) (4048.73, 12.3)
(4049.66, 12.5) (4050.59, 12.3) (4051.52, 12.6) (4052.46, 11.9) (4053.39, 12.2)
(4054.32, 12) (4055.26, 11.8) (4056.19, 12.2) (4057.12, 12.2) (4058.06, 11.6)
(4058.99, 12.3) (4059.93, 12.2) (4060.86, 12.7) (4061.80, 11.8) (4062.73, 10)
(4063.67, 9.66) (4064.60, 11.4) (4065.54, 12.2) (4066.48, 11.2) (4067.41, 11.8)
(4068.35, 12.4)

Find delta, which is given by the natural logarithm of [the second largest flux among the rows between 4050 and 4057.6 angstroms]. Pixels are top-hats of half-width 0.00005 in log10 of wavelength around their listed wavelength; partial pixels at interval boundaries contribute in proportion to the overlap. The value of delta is 2.51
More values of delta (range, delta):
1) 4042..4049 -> 2.54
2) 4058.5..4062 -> 2.51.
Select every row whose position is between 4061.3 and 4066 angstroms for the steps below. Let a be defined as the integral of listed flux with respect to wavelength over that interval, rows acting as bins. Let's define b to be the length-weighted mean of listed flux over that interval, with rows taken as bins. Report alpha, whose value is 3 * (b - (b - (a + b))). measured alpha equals 188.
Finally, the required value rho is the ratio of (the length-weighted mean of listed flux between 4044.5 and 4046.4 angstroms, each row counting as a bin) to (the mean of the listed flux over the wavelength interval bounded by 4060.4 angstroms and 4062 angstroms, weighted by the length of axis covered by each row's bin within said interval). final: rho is 0.73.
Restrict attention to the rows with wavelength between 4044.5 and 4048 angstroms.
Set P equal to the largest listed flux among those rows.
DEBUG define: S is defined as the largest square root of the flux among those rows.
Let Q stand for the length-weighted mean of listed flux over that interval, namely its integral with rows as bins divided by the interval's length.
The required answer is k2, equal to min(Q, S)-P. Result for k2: -9.05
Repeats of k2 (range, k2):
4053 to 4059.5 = -8.79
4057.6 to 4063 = -9.14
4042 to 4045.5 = -9.65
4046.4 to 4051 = -9.05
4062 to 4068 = -8.71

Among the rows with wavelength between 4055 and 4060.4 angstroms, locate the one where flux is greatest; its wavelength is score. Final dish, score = 4058.99 angstroms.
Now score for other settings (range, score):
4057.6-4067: 4060.86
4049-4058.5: 4051.52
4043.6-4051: 4047.79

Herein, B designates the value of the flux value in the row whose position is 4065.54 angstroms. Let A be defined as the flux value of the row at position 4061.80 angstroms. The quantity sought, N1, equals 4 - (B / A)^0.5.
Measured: 2.98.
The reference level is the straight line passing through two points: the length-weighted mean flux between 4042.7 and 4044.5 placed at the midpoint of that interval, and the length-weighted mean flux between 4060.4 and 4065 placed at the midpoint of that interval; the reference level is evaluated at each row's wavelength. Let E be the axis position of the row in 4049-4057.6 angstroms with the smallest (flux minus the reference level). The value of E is 4052.46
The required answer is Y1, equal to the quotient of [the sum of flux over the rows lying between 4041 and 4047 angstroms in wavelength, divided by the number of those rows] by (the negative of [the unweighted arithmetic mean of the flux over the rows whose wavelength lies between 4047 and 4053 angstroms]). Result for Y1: -0.91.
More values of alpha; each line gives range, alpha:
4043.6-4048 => 170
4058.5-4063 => 196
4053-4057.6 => 203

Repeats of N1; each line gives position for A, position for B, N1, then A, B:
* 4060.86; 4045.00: 3.17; 12.7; 8.78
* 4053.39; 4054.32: 3.01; 12.2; 12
